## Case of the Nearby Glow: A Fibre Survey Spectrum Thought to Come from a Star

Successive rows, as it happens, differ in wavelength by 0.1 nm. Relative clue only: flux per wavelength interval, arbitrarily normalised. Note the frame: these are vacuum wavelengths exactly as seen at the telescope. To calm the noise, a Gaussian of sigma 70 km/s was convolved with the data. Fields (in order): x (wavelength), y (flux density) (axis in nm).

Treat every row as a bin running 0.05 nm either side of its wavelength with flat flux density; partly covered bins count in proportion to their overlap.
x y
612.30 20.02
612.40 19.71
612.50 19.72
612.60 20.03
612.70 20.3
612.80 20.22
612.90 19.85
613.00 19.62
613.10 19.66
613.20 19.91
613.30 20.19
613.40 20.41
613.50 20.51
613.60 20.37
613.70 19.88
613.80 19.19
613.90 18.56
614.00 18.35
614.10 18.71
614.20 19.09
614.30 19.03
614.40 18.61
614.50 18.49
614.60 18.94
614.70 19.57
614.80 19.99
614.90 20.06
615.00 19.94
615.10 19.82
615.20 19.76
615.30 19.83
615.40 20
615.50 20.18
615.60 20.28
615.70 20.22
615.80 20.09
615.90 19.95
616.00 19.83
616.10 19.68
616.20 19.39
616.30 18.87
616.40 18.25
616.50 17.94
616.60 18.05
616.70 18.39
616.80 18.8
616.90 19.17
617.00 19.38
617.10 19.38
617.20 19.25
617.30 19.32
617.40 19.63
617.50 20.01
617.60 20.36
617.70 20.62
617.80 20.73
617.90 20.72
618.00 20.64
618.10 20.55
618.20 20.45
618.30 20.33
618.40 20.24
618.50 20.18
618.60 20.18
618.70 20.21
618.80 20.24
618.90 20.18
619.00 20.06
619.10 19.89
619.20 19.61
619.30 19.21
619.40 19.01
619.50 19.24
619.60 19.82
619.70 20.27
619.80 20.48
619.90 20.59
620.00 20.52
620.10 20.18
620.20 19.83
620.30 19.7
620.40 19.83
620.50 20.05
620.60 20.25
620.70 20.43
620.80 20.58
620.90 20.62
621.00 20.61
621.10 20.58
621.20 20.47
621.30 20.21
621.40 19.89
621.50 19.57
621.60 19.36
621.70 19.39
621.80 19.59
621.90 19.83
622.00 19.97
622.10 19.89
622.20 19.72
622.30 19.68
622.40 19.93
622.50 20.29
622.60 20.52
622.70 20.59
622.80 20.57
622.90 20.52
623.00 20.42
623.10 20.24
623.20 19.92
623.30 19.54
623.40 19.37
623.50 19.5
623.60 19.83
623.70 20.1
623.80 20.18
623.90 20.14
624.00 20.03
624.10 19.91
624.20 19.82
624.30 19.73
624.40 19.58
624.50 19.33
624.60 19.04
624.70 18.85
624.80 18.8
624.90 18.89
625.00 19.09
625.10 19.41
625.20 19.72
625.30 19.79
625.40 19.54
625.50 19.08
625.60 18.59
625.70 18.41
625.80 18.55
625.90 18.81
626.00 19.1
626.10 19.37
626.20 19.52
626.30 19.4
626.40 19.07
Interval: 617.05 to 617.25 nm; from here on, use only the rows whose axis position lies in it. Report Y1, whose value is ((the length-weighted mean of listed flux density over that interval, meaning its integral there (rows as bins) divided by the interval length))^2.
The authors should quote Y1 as 373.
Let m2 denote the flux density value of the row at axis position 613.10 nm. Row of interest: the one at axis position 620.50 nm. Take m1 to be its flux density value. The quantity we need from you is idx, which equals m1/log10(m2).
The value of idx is 15.5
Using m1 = 20.05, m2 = 19.66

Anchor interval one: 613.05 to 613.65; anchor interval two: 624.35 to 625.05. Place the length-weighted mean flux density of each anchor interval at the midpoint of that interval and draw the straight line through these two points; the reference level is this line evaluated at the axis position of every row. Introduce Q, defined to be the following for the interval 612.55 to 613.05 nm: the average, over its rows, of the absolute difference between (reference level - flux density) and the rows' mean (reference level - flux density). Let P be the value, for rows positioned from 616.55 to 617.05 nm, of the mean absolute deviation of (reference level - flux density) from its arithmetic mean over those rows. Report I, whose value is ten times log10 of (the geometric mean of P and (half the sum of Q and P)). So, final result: -4.2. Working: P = 0.44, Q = 0.20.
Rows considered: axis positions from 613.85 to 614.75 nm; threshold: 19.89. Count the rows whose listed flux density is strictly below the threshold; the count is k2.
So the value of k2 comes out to 9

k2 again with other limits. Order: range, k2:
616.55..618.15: 9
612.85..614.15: 8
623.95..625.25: 11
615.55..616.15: 2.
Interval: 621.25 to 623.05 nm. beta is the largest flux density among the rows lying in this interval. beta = 20.59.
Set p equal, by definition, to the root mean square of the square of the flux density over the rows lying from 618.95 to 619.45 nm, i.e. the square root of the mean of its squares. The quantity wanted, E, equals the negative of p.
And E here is -383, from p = 383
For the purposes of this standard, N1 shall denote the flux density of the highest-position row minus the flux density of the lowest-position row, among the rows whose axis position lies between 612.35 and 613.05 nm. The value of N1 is -0.09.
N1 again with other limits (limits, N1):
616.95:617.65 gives 0.98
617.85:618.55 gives -0.54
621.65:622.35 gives 0.29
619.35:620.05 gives 1.51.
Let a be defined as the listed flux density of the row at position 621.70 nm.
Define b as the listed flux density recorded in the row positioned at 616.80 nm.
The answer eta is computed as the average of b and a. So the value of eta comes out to 19.1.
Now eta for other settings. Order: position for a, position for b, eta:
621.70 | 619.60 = 19.6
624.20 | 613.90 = 19.2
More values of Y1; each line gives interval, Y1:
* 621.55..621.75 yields 375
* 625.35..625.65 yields 364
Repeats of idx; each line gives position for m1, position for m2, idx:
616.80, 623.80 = 14.4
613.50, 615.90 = 15.8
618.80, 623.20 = 15.6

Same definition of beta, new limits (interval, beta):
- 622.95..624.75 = 20.42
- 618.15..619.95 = 20.59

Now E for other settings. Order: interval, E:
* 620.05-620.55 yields -397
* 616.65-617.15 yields -362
